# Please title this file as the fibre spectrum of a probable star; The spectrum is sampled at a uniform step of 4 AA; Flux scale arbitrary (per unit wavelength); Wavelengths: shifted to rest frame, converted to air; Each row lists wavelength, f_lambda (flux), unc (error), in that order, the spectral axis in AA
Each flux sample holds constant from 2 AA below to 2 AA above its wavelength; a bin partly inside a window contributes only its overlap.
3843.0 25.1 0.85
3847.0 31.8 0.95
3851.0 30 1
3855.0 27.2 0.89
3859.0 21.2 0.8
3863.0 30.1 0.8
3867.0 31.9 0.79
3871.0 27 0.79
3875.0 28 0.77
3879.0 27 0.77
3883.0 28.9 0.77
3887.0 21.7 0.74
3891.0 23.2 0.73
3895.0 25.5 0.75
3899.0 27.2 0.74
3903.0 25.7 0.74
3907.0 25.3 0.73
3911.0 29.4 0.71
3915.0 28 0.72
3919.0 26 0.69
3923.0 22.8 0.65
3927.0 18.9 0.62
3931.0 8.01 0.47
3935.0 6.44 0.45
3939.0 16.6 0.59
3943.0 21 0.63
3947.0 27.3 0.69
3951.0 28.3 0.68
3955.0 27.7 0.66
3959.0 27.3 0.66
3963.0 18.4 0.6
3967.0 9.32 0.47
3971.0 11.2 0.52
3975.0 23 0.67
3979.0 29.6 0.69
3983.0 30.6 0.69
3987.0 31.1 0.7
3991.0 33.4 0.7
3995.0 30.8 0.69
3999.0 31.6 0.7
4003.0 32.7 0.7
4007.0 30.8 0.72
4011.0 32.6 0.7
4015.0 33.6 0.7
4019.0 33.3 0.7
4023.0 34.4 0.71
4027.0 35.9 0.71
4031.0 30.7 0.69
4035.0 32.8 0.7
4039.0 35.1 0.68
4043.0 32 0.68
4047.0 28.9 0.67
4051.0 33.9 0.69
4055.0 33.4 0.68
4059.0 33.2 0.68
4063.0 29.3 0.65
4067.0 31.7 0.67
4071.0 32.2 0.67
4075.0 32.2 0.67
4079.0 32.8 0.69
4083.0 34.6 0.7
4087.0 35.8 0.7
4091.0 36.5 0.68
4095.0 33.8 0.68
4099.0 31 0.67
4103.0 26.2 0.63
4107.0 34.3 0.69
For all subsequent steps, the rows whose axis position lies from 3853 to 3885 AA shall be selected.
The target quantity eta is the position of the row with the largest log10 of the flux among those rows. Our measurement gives 3867.0 AA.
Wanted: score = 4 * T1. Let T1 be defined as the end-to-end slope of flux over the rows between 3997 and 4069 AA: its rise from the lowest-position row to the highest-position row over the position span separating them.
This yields 0.0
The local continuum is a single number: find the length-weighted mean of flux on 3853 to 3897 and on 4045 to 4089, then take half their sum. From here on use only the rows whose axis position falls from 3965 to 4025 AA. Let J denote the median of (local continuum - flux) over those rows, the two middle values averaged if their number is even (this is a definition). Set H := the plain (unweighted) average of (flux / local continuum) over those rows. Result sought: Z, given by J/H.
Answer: -1.6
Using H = 0.97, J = -1.6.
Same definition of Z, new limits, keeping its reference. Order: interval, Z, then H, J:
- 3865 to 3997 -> 3.1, 0.82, 2.5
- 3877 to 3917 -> 3.6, 0.89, 3.2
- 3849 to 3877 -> 1.6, 0.95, 1.5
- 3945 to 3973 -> 3.1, 0.72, 2.2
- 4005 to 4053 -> -3.2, 1.11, -3.5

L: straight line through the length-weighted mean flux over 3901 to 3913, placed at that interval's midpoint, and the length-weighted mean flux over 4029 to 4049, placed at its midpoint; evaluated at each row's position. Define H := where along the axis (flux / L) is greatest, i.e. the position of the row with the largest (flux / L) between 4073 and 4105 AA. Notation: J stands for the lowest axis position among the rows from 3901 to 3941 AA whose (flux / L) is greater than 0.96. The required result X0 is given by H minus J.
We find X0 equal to 188 AA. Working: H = 4091.0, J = 3903.0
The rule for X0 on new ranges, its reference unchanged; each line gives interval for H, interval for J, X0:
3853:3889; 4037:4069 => -172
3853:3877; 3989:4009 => -124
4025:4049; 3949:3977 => 76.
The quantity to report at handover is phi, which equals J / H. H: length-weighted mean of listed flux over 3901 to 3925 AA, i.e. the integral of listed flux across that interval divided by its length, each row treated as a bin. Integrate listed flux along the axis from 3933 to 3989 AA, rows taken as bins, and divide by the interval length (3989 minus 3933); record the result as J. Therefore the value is 0.84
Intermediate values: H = 26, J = 22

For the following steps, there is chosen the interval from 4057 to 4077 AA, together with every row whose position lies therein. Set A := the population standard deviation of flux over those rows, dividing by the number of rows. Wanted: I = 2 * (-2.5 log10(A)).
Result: -0.6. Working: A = 1.3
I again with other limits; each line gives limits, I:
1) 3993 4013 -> 0.4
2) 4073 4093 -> -1.1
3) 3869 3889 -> -2.0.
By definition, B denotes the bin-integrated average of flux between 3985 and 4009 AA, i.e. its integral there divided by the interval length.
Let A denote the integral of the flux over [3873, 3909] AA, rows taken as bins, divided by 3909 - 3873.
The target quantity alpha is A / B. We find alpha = 0.81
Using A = 26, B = 31.7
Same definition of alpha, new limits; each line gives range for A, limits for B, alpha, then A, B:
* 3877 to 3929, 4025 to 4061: 0.77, 25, 32.9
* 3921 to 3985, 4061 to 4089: 0.62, 20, 32.7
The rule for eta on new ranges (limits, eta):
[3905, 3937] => 3911.0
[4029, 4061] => 4039.0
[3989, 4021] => 4015.0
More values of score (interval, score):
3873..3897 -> -0.5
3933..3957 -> 4.3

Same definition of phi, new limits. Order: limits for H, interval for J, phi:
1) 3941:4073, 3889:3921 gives 0.90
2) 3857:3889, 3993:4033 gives 1.21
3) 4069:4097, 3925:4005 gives 0.68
